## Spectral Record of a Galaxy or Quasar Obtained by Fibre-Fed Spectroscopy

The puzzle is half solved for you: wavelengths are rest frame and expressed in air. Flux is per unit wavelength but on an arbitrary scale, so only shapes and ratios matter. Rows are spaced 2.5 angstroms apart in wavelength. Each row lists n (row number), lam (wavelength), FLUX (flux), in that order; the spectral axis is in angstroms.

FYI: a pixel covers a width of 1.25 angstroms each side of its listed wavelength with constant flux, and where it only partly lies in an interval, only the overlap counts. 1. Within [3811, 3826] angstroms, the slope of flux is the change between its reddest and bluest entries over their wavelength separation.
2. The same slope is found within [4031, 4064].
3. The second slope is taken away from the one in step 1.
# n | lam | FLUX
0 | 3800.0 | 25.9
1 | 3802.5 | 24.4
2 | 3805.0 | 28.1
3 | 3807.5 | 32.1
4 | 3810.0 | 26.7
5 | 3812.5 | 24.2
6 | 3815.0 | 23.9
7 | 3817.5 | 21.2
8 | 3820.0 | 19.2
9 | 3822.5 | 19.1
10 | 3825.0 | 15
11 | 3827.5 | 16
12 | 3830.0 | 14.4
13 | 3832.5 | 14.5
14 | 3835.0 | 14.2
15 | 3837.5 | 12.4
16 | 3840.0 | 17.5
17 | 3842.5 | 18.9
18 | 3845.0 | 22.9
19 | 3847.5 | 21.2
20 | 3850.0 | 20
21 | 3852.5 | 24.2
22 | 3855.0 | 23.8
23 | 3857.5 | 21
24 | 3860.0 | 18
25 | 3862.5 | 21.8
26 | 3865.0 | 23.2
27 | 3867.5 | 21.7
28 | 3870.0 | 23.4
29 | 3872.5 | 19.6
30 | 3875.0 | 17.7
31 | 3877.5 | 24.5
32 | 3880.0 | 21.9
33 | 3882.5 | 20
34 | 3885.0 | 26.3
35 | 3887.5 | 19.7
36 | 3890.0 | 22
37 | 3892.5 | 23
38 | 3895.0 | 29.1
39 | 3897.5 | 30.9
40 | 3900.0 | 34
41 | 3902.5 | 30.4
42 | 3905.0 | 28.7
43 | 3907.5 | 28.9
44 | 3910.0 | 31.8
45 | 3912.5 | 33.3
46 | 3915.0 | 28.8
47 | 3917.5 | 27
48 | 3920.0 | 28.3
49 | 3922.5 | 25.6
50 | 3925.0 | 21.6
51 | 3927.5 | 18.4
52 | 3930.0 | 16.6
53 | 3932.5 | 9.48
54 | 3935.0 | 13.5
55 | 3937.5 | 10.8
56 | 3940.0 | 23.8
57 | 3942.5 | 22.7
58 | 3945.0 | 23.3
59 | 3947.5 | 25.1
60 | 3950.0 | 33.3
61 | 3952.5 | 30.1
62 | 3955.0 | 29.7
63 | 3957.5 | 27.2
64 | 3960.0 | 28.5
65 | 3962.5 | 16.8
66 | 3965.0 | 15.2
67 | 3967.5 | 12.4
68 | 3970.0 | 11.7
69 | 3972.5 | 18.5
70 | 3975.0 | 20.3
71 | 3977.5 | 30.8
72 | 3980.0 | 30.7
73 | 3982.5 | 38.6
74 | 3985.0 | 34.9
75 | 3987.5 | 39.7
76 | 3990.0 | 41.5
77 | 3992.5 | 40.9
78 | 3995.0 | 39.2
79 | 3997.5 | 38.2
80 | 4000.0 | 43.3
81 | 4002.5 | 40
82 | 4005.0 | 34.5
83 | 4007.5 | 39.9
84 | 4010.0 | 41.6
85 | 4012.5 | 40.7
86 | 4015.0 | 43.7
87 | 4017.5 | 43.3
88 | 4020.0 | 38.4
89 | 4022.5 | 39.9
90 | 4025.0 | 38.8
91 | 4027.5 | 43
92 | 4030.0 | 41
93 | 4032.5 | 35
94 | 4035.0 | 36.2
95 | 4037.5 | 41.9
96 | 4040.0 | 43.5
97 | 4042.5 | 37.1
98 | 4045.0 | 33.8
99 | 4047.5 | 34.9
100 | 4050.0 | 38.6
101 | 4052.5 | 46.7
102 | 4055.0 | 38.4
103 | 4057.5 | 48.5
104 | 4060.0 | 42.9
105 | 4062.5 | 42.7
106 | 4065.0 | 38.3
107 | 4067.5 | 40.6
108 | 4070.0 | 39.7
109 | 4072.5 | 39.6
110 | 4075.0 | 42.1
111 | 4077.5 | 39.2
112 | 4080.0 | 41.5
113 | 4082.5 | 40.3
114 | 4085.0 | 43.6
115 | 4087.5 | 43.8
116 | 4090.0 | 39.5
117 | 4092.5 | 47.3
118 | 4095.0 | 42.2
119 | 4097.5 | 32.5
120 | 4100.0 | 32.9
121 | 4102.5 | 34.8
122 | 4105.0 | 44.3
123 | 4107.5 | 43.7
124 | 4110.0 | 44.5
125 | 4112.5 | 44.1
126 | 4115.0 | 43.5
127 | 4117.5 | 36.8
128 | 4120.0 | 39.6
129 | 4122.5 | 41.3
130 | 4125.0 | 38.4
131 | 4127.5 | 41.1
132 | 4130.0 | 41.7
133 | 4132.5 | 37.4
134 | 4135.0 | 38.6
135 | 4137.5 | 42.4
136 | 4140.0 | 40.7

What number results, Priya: -1.0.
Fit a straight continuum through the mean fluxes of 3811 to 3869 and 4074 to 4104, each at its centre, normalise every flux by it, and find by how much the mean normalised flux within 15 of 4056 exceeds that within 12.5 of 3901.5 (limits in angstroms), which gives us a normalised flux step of -0.1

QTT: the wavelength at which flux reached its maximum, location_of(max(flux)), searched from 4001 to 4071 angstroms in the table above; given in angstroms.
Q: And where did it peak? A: 4057.5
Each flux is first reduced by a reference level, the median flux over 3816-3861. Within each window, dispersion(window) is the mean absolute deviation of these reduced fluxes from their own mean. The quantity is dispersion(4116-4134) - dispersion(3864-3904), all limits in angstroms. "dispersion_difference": -2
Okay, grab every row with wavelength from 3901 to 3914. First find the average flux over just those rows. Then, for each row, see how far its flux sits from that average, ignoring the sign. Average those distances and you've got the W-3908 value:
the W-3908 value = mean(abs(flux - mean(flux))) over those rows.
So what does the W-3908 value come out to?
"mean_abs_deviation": 1.5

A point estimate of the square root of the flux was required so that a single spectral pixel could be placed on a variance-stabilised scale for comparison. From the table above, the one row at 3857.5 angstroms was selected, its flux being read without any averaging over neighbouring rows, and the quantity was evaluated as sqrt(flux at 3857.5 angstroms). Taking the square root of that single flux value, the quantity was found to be 4.6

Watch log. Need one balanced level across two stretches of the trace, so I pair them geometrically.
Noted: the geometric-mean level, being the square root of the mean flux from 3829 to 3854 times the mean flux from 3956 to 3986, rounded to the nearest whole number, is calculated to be 21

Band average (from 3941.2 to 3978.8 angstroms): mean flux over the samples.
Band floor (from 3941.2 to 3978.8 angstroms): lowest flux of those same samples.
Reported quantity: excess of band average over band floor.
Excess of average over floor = 11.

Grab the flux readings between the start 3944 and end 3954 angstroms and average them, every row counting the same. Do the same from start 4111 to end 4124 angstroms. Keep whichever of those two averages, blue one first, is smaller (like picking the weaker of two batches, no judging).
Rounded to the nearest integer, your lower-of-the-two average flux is 28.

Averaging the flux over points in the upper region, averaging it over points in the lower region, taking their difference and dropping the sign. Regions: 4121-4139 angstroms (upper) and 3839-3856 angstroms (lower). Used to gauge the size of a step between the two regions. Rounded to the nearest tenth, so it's 18.9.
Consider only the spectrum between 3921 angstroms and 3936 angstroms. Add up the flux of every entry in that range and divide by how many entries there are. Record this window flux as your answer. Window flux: 18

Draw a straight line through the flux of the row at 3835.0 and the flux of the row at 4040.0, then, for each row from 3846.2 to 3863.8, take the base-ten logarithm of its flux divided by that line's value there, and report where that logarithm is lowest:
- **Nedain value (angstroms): 3860.0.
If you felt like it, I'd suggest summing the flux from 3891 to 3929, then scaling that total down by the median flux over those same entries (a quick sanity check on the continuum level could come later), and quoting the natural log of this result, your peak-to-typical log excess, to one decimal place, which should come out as 2.7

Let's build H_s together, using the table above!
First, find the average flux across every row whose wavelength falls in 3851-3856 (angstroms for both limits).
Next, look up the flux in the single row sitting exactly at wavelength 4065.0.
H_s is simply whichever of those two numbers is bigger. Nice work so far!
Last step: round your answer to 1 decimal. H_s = 38.3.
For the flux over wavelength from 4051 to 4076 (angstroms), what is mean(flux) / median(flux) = 1.01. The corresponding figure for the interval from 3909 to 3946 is 0.96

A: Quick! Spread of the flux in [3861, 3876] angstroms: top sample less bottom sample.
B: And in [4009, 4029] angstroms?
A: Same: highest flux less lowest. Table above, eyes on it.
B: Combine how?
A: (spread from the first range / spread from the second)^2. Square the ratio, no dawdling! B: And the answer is 1.2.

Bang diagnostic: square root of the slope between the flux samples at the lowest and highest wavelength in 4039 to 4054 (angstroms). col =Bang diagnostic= 0.51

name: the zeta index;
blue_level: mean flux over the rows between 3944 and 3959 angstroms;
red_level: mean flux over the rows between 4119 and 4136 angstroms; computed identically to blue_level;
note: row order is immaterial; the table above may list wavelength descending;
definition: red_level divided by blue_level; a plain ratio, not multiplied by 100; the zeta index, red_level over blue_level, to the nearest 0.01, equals 1.41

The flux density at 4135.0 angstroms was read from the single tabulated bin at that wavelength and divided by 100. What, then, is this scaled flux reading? 0.39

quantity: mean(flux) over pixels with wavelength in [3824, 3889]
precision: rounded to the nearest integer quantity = 20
